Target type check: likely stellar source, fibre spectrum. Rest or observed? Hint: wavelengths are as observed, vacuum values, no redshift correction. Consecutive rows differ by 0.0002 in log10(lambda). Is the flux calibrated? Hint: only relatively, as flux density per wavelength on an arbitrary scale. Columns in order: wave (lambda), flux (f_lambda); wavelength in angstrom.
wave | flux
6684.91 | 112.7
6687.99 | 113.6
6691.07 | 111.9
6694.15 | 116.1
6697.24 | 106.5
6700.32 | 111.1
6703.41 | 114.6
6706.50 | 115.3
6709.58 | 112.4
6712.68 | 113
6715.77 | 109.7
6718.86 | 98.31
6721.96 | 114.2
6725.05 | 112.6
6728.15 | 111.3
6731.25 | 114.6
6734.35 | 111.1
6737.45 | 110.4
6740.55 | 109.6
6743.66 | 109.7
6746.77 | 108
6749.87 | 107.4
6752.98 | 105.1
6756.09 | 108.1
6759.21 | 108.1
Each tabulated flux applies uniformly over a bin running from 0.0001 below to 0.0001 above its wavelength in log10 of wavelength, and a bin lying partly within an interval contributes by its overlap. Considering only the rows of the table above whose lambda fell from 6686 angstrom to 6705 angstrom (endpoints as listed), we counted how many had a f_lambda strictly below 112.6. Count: 3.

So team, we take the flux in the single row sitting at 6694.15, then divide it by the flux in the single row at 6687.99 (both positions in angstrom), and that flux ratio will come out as 1.02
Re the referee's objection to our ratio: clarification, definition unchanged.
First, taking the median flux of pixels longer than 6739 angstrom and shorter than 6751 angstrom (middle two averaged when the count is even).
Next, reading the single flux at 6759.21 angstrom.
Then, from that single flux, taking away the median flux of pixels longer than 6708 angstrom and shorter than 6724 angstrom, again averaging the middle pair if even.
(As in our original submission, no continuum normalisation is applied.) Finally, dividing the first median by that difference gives -25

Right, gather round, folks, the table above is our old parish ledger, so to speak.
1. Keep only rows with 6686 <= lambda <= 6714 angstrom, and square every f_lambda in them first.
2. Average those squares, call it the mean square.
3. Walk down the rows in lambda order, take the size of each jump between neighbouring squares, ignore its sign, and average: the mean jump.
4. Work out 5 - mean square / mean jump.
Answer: -11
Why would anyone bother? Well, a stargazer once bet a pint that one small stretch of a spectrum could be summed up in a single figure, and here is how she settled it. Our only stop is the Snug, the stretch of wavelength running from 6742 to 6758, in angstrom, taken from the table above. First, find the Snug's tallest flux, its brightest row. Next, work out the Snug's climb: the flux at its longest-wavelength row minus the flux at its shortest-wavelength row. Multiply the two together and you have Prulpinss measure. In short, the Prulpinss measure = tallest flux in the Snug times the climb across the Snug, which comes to -176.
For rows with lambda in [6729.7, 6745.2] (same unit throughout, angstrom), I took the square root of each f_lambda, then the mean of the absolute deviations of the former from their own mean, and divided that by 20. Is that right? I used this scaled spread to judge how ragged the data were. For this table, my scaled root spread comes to 0.0033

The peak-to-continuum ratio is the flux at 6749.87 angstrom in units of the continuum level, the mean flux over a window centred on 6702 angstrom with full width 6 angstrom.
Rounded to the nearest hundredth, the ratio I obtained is 0.95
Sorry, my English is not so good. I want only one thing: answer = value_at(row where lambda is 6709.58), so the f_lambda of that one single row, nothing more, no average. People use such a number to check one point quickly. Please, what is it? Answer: 112.4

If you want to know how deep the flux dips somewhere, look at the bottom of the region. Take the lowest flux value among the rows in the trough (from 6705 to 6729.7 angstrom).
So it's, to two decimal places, 98.31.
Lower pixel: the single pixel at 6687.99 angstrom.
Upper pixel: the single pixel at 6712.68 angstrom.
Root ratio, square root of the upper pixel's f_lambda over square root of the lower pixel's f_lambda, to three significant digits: 0.997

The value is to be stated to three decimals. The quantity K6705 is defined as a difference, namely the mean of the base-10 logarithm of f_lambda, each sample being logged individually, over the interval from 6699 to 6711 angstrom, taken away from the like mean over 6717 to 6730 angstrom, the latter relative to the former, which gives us -0.017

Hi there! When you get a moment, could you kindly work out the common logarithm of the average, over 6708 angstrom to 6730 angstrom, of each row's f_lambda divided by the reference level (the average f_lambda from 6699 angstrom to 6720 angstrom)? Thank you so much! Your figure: -0.002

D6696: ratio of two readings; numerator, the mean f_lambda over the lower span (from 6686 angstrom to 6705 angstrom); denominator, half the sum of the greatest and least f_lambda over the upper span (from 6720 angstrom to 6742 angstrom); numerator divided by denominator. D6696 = 1.00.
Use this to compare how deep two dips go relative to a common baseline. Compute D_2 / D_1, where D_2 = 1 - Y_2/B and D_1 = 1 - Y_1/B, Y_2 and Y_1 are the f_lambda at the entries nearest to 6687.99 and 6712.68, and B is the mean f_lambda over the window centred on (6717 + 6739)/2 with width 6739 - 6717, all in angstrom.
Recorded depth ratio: 1.2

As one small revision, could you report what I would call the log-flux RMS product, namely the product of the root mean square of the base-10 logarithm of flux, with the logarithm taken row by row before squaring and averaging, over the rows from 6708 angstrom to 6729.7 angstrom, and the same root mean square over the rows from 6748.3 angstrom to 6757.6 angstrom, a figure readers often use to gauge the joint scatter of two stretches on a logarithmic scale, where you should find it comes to 4.14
